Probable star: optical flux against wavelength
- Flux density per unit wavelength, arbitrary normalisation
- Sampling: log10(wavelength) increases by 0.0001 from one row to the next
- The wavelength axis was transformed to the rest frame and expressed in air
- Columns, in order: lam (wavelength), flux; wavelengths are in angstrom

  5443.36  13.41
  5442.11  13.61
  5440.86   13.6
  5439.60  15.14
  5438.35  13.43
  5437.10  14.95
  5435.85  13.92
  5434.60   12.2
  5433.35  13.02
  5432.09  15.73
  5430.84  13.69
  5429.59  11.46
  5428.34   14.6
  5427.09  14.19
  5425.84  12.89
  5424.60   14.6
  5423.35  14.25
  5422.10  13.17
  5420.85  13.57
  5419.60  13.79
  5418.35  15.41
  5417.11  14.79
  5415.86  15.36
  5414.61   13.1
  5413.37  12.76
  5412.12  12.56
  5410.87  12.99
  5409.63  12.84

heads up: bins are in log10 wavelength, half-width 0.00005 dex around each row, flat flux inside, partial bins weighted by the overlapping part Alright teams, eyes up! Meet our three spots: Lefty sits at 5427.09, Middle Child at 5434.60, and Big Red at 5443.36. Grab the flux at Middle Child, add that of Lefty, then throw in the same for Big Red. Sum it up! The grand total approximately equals 39.8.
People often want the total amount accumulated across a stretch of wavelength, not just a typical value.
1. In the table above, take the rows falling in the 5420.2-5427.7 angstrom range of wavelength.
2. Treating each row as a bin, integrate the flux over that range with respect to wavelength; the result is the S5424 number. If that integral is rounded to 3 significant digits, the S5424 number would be 103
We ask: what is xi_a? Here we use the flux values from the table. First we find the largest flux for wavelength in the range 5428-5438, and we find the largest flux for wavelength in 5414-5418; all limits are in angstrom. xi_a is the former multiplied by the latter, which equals 242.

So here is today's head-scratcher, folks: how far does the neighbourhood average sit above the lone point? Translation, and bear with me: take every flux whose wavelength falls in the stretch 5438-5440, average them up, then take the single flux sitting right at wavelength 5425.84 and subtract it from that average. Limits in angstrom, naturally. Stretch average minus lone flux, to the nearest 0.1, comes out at 1.4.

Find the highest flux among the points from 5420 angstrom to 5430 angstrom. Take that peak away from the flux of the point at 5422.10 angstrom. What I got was -1.4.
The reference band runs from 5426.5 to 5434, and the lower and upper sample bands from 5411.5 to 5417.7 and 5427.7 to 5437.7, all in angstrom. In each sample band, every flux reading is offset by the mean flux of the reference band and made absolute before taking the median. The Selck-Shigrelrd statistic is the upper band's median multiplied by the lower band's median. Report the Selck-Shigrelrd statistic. 1.0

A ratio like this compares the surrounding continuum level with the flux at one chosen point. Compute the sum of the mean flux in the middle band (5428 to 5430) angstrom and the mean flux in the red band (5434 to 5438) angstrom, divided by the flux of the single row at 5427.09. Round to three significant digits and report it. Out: 1.88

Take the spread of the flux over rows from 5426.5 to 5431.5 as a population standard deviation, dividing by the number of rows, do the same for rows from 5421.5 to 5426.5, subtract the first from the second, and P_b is -0.5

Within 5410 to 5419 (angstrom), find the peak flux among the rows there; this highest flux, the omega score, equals 15.41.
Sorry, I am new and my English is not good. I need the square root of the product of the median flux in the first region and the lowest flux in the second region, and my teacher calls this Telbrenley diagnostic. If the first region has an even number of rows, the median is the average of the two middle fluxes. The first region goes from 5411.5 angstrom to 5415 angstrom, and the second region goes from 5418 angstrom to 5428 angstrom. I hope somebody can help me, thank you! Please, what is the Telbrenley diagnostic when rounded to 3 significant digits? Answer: 12.8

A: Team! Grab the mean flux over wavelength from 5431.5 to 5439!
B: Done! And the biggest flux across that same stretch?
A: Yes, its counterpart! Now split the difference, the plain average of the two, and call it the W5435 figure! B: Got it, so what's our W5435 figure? 14.8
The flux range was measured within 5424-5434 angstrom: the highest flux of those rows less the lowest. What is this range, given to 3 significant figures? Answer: 4.27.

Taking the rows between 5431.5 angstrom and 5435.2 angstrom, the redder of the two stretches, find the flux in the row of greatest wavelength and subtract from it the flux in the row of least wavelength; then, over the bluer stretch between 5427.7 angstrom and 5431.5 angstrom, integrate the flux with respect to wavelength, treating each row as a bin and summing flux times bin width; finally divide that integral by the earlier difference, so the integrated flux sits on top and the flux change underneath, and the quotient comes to -14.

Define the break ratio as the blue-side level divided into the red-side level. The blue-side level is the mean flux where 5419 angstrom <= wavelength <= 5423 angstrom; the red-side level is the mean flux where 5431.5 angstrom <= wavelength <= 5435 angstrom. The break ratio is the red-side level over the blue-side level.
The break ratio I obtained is 1.01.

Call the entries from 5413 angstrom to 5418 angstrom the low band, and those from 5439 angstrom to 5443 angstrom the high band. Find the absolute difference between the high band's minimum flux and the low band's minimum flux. 0.84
